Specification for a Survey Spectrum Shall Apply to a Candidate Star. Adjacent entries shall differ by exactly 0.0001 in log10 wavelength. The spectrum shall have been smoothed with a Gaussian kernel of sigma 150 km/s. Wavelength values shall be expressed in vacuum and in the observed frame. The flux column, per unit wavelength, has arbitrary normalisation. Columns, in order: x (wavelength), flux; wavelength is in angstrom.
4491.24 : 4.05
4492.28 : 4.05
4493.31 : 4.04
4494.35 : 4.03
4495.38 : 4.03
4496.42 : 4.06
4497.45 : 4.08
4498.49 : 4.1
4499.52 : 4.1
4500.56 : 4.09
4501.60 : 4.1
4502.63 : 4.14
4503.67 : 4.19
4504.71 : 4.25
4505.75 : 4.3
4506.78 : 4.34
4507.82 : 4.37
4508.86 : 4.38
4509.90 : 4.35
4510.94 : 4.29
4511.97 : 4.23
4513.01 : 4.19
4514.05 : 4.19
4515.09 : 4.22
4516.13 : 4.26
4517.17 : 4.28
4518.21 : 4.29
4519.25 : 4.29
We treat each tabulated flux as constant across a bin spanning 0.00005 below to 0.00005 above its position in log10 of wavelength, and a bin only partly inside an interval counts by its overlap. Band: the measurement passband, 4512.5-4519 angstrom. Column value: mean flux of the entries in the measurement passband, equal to 4.24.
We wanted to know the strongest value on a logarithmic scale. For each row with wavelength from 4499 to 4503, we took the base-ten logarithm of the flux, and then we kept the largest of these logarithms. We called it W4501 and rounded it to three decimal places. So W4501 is 0.617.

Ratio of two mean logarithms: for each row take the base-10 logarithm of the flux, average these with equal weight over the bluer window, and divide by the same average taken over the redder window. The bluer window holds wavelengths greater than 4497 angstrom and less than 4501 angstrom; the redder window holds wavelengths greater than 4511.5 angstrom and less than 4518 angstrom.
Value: 0.98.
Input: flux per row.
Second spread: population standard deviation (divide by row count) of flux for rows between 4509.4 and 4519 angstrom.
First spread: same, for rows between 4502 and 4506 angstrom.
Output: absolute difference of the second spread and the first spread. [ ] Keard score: 0.01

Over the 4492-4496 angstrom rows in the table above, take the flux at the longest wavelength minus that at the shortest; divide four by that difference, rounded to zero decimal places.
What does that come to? -200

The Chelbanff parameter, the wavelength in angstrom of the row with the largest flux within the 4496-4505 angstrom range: 4504.71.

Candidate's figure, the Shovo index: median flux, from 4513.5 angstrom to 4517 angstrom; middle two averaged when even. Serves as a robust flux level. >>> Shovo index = 4.22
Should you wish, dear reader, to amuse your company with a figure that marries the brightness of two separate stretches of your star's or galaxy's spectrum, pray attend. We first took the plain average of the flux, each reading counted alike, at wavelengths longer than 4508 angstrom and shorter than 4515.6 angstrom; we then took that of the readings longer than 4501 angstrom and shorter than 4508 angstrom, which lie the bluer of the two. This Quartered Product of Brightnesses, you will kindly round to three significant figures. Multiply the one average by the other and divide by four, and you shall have 4.52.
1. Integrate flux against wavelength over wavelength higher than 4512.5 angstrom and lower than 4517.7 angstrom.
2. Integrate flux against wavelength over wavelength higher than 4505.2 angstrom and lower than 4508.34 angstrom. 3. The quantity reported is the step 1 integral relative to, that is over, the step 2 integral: 1.6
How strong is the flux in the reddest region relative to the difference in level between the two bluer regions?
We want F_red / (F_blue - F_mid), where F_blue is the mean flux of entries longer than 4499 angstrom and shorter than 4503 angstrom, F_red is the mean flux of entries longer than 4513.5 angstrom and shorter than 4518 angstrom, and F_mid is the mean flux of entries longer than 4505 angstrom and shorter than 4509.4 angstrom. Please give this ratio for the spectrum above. -18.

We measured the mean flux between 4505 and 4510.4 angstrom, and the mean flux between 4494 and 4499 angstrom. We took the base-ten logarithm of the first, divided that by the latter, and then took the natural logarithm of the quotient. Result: -1.85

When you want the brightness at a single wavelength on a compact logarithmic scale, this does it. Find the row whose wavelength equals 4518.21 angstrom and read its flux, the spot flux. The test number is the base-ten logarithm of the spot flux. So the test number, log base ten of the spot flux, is 0.632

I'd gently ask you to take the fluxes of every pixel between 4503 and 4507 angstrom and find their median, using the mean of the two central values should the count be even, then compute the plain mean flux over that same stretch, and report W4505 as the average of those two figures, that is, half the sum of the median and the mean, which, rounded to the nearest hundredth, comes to 4.27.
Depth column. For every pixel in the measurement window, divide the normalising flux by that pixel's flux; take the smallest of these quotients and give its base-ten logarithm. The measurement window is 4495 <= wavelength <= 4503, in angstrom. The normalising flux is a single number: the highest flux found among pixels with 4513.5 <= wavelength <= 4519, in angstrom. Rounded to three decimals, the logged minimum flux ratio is 0.015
